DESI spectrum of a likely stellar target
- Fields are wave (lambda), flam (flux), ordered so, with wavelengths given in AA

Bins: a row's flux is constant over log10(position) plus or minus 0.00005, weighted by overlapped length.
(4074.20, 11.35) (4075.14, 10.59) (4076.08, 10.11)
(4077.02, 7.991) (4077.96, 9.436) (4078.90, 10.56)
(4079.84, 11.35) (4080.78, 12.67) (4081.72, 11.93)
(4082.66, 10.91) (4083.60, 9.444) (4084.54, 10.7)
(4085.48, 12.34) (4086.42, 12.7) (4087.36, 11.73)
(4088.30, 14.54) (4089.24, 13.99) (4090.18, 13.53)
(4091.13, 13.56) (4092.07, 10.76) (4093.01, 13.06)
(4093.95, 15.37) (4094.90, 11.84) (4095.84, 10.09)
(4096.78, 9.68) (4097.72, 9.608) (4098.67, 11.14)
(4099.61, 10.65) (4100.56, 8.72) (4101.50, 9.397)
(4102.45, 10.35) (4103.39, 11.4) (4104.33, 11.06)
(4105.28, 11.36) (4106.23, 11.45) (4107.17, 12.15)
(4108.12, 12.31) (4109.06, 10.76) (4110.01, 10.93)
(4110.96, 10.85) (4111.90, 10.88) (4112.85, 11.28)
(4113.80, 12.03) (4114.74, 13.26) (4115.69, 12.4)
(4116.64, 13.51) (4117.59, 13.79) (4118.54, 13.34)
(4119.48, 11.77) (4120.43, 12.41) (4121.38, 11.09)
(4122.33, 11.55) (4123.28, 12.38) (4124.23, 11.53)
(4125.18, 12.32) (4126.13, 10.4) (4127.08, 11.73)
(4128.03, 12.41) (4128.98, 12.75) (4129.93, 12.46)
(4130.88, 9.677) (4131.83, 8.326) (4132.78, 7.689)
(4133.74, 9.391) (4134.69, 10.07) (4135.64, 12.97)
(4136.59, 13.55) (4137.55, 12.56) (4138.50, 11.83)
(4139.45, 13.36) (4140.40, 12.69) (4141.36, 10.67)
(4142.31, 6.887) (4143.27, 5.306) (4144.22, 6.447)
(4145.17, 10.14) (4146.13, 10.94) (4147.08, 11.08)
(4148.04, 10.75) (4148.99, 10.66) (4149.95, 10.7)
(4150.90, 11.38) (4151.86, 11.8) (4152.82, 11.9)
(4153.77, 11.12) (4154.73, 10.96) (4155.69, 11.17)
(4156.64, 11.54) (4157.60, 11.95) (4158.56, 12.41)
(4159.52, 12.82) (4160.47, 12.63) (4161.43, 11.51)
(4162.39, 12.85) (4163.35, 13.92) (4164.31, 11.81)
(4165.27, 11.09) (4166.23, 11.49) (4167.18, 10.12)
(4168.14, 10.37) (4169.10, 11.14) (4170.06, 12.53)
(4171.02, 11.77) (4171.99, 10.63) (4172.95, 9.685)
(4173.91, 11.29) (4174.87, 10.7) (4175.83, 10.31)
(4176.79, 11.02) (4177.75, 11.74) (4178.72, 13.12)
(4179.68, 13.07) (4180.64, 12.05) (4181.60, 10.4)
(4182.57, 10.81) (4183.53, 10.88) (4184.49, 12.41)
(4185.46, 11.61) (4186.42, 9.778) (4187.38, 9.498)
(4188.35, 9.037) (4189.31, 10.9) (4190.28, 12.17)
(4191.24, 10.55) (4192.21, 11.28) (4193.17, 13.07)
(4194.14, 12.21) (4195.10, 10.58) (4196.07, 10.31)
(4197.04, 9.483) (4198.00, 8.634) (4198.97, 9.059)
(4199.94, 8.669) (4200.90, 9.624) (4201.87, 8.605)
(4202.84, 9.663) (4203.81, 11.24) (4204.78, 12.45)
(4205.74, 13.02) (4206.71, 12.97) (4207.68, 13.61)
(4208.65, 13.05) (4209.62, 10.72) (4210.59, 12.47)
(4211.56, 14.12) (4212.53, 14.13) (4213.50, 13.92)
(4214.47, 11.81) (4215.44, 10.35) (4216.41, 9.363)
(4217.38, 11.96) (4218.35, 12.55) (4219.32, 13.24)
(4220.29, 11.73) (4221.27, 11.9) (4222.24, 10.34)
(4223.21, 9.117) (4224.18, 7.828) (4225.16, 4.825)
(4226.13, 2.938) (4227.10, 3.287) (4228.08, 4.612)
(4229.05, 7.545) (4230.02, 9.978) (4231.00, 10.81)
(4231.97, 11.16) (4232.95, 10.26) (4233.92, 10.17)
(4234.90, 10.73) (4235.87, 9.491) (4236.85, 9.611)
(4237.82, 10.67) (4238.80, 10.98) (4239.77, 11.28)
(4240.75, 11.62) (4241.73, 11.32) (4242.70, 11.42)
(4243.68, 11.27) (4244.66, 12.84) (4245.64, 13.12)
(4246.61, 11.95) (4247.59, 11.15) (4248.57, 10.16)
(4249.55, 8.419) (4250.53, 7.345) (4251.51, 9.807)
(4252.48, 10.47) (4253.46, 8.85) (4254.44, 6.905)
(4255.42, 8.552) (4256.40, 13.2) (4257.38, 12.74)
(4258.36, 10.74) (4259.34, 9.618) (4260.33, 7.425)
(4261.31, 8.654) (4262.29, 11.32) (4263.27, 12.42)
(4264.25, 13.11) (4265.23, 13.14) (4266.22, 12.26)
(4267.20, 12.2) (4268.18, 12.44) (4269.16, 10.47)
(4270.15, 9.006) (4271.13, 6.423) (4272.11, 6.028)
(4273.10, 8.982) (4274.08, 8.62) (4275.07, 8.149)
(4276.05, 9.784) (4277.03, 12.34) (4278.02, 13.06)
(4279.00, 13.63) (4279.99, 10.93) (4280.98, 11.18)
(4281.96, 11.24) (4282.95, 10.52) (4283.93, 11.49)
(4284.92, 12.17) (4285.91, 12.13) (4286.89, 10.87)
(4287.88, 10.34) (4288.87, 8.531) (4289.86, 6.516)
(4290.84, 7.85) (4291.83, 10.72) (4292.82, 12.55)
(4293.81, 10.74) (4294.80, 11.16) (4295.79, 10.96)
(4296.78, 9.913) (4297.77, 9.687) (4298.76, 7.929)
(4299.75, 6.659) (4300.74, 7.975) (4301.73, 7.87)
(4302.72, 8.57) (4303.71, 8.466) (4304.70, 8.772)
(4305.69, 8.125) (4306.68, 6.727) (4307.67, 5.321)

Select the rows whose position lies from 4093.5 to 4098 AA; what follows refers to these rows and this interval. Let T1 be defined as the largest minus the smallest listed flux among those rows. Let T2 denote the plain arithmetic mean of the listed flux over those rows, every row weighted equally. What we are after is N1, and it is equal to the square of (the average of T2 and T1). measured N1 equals 73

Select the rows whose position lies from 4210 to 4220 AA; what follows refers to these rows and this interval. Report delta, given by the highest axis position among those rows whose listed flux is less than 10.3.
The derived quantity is 4216.41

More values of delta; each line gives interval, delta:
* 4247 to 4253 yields 4251.51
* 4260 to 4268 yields 4261.31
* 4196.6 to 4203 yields 4202.84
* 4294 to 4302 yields 4301.73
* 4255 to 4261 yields 4260.33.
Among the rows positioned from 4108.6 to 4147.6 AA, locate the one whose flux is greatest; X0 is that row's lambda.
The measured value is 4117.59 AA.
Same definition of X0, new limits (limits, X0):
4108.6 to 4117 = 4116.64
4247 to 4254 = 4247.59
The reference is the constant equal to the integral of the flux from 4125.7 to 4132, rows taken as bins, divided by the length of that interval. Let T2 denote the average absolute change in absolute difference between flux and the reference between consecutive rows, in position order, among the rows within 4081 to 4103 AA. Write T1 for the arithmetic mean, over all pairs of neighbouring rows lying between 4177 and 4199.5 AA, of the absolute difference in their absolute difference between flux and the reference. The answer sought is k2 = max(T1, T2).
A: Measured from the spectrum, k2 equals 1.11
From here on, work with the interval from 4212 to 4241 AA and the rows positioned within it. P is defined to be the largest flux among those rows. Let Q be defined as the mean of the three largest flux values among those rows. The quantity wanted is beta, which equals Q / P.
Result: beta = 0.97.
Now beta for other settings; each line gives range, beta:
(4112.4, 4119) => 0.98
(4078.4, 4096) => 0.95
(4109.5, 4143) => 0.99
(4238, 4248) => 0.96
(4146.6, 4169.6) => 0.95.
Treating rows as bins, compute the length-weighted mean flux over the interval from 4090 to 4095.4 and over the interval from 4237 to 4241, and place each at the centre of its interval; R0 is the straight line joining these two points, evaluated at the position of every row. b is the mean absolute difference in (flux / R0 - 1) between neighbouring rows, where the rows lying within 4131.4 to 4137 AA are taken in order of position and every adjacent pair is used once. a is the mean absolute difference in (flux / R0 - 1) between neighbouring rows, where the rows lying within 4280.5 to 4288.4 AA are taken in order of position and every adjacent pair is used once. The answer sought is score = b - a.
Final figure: 0.047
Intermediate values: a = 0.058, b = 0.11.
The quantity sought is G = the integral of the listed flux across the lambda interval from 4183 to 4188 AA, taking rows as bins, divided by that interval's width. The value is 10.8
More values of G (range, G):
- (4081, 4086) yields 11.2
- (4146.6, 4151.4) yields 10.9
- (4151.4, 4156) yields 11.4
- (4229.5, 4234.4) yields 10.5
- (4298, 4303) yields 7.9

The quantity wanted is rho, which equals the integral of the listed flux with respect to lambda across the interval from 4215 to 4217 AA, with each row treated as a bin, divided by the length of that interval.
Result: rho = 10.0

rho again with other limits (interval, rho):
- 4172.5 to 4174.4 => 10.5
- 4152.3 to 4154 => 11.6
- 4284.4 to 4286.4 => 12.1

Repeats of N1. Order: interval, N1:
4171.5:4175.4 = 37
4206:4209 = 48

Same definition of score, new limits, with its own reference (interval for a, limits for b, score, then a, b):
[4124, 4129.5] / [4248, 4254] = 0.058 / 0.081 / 0.14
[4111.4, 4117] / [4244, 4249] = 0.005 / 0.069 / 0.07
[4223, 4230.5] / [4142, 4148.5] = -0.065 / 0.169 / 0.10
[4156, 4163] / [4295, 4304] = 0.025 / 0.055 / 0.08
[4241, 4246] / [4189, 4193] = 0.055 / 0.049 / 0.10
